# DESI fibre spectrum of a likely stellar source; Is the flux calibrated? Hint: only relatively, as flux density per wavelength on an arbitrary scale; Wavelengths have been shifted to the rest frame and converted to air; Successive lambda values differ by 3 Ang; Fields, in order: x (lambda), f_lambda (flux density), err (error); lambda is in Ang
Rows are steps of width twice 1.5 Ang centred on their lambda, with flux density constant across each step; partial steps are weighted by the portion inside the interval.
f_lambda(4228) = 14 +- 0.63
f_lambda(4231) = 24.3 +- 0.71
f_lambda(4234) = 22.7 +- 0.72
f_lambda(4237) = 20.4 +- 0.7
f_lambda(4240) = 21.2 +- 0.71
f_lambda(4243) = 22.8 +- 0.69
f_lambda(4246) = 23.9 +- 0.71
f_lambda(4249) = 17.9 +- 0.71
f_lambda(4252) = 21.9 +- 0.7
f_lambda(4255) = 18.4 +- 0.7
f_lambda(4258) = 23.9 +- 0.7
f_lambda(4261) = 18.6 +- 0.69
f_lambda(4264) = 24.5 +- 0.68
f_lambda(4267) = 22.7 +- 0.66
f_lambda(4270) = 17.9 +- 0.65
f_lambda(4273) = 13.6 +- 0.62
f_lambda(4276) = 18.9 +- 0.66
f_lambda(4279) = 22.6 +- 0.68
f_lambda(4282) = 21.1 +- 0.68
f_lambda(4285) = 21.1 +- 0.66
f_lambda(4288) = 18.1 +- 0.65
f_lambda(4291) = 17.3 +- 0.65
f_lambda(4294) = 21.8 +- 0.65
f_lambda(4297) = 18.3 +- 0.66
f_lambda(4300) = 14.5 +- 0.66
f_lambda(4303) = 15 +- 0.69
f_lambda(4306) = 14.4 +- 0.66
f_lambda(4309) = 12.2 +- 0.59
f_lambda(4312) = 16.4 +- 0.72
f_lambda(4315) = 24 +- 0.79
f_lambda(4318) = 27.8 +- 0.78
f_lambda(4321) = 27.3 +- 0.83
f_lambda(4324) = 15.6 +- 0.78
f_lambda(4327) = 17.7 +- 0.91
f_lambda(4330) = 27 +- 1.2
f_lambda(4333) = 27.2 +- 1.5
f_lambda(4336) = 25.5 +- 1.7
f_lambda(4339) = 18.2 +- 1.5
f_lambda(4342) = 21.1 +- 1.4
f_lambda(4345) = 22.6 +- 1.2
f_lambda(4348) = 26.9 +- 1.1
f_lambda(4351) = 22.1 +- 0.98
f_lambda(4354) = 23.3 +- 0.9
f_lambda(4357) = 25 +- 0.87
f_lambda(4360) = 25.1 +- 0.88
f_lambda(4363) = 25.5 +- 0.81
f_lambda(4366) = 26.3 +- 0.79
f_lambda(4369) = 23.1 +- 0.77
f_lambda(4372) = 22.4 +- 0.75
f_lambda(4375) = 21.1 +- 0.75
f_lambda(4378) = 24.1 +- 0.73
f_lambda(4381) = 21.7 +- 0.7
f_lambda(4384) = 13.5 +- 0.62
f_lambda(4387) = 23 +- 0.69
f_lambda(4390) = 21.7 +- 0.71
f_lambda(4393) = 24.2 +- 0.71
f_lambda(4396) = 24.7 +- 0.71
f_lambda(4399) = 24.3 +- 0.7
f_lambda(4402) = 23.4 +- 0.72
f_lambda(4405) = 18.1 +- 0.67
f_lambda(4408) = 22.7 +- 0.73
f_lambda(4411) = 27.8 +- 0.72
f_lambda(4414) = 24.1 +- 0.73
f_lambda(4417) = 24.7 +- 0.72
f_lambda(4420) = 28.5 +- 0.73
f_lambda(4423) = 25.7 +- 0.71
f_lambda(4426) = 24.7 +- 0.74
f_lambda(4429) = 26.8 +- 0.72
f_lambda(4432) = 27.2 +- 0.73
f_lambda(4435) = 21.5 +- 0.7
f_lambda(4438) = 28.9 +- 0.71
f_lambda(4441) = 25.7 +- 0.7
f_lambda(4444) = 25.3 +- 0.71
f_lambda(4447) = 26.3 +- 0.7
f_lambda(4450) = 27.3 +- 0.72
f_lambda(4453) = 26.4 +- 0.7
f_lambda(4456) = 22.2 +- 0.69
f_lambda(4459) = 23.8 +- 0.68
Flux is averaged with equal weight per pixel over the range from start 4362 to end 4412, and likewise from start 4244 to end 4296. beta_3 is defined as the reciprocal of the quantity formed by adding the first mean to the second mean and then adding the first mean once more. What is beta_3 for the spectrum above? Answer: 0.0152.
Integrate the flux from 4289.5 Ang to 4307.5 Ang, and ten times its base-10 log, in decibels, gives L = 25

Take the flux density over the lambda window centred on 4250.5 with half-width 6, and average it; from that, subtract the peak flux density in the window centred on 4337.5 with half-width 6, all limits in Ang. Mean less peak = -6.7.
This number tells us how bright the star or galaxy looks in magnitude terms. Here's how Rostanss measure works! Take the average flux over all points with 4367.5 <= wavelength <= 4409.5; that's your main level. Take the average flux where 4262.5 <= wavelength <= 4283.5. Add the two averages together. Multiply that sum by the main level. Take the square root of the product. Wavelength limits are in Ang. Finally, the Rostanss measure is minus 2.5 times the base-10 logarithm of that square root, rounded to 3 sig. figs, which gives -3.71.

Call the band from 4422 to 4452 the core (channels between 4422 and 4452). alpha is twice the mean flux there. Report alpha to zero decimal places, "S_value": 52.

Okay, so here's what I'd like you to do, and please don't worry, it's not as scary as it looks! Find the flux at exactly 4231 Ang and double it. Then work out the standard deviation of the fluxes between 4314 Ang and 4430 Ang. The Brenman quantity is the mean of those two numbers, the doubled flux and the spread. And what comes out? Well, 26.0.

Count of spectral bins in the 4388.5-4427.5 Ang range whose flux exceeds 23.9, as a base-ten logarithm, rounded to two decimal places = 0.95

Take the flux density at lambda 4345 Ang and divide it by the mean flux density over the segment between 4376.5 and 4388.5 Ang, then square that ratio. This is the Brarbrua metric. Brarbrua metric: 1.2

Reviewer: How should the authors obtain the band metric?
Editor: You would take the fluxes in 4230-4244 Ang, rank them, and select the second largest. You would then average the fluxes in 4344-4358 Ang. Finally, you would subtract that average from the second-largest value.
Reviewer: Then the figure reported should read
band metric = -1.2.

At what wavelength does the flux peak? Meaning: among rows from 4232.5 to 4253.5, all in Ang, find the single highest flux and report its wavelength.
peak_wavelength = 4246 Ang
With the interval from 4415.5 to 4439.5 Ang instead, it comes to 4438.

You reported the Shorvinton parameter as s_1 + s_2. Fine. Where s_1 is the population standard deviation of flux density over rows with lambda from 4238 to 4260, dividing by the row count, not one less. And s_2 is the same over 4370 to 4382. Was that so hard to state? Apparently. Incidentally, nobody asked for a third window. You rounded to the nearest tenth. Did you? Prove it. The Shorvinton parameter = 3.4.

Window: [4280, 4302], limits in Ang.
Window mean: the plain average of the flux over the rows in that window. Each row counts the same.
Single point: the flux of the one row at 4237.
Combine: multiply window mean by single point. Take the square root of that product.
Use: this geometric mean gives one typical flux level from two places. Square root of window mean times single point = 19.6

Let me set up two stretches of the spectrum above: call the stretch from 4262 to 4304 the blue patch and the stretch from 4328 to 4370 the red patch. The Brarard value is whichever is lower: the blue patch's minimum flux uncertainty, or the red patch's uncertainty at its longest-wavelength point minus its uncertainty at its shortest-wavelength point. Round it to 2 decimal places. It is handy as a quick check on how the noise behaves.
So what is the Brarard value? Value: -0.43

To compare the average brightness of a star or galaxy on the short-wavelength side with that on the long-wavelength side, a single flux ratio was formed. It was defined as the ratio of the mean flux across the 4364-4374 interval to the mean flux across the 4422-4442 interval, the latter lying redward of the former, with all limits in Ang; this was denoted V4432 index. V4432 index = 0.93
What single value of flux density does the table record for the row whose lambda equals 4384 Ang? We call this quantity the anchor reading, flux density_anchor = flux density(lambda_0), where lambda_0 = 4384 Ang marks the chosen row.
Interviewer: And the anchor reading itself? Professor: 13.5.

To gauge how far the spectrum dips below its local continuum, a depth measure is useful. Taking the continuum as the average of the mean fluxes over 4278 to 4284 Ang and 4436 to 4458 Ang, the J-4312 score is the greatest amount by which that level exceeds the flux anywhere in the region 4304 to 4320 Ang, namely 12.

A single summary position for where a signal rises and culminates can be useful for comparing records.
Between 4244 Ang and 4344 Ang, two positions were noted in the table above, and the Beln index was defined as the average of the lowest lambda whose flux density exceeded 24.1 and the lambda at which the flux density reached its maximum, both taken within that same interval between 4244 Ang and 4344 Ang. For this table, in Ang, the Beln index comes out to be 4291.0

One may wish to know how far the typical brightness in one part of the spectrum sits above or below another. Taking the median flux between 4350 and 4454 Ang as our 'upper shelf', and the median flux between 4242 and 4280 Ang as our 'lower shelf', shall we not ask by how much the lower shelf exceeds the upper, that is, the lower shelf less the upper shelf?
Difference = -2.8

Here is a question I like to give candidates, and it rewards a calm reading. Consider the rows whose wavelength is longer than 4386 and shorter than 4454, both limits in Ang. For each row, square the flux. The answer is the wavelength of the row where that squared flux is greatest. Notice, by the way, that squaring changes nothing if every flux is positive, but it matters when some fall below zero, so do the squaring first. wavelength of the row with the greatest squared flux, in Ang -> 4438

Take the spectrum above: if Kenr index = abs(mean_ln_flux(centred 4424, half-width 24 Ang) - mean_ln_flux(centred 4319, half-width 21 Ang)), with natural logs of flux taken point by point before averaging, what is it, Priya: 0.25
